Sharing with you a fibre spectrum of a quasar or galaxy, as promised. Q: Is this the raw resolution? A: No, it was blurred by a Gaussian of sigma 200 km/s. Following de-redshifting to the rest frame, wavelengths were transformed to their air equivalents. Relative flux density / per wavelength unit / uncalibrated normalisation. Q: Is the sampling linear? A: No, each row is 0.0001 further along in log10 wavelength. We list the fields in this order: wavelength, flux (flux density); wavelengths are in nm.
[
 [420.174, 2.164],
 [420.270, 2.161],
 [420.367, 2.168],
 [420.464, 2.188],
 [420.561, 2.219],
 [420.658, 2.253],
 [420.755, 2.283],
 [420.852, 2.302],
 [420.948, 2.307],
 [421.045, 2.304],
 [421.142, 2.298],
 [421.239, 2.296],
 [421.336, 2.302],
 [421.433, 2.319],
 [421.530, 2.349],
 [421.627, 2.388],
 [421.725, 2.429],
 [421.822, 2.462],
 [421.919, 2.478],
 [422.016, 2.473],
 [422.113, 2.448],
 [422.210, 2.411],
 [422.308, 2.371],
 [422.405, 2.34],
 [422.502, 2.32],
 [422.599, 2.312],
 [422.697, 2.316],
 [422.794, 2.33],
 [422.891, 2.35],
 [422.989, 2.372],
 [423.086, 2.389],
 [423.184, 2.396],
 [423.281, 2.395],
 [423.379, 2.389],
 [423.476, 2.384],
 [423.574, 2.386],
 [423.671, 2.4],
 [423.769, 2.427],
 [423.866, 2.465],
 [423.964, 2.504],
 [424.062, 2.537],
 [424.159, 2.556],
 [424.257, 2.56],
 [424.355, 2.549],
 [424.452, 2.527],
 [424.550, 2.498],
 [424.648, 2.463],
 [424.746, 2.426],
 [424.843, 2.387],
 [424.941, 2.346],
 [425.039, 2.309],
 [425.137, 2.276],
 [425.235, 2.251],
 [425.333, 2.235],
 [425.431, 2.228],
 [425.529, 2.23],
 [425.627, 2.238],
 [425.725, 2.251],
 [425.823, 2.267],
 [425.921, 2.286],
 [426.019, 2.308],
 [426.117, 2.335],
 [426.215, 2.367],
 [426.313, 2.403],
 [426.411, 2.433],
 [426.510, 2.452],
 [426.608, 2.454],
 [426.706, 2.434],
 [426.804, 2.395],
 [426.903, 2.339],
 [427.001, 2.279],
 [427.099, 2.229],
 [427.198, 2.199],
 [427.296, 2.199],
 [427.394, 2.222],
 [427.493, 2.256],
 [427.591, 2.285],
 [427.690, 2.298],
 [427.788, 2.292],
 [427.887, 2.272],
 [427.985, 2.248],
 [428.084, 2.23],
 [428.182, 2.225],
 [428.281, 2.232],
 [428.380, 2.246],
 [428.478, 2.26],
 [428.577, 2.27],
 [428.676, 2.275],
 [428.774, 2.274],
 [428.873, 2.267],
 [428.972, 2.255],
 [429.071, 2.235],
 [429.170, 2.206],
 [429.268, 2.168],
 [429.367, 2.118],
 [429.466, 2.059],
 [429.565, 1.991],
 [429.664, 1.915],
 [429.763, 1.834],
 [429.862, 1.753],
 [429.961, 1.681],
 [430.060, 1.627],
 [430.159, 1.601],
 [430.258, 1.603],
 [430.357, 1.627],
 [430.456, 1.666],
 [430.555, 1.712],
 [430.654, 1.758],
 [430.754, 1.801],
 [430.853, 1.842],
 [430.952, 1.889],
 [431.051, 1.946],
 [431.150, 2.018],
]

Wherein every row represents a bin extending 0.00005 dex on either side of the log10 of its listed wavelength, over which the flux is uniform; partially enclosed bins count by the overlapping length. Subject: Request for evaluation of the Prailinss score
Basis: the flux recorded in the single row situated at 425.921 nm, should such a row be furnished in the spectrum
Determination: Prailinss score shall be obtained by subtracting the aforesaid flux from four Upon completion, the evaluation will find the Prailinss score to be 1.71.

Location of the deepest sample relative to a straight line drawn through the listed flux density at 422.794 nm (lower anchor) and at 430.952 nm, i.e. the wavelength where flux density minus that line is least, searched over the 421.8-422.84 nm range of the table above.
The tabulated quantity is 422.599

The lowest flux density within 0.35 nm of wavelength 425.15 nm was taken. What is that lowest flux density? 2.228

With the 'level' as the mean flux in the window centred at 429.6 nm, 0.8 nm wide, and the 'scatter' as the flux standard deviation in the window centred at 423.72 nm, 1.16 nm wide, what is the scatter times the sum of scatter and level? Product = 0.14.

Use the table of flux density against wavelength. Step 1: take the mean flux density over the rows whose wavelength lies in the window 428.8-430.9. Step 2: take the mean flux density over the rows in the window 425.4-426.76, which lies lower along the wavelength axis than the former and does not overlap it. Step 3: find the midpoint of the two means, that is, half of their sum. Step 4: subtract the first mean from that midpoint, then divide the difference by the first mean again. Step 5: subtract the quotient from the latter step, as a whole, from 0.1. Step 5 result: -0.017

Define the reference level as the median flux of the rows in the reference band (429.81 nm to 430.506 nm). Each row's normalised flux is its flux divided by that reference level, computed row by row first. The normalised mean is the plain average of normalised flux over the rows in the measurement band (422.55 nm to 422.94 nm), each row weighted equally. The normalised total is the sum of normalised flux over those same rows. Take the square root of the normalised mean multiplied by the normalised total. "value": 2.86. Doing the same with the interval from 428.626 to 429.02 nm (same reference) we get 2.79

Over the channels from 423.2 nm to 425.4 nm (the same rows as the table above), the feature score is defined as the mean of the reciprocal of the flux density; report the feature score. 0.414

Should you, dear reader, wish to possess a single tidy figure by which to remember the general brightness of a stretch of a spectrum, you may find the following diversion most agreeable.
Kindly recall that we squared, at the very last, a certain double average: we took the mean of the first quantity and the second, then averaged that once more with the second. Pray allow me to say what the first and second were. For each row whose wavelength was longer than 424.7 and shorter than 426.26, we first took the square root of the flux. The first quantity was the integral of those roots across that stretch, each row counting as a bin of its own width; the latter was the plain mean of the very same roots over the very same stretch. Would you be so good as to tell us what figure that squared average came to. 2.99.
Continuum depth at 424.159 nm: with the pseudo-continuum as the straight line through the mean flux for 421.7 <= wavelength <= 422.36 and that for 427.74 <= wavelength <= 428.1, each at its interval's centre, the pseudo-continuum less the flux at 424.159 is -0.18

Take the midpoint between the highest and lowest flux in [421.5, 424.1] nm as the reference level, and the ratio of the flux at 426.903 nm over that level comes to 0.96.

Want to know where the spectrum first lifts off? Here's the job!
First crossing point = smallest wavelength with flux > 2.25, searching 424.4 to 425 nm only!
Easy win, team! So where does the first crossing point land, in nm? 424.452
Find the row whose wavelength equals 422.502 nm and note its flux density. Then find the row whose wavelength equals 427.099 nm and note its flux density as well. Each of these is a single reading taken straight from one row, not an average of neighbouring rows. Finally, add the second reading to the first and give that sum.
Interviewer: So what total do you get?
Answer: 4.5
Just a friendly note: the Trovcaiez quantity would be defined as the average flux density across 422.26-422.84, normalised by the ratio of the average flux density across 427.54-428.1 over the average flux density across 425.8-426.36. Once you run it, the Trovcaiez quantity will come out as 2.39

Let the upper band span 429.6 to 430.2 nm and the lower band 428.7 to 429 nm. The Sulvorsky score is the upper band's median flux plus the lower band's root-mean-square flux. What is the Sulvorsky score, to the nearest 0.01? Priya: 3.98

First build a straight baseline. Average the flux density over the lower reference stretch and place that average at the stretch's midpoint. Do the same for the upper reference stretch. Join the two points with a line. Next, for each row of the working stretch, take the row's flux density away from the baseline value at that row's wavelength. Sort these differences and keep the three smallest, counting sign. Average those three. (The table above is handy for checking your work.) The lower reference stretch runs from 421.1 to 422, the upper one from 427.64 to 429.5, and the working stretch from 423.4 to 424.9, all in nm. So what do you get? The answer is -0.24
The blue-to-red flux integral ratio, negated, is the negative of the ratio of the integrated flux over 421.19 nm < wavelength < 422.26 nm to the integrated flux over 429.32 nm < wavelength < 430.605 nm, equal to -1.1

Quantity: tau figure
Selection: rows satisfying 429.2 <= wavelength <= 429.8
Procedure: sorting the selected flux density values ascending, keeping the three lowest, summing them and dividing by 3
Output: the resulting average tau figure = 1.91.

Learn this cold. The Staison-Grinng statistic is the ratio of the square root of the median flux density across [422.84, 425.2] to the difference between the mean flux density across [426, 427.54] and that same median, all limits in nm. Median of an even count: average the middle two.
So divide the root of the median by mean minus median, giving -23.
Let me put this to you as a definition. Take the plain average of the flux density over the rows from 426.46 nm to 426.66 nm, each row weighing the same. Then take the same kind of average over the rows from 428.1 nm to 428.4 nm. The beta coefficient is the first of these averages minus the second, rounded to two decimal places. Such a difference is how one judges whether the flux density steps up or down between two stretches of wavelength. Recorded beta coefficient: 0.22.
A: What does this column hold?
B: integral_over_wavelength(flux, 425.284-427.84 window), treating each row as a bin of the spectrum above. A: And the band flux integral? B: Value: 5.9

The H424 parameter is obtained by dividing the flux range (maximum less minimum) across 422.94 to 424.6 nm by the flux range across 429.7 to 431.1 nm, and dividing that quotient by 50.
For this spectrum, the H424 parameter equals 0.0109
